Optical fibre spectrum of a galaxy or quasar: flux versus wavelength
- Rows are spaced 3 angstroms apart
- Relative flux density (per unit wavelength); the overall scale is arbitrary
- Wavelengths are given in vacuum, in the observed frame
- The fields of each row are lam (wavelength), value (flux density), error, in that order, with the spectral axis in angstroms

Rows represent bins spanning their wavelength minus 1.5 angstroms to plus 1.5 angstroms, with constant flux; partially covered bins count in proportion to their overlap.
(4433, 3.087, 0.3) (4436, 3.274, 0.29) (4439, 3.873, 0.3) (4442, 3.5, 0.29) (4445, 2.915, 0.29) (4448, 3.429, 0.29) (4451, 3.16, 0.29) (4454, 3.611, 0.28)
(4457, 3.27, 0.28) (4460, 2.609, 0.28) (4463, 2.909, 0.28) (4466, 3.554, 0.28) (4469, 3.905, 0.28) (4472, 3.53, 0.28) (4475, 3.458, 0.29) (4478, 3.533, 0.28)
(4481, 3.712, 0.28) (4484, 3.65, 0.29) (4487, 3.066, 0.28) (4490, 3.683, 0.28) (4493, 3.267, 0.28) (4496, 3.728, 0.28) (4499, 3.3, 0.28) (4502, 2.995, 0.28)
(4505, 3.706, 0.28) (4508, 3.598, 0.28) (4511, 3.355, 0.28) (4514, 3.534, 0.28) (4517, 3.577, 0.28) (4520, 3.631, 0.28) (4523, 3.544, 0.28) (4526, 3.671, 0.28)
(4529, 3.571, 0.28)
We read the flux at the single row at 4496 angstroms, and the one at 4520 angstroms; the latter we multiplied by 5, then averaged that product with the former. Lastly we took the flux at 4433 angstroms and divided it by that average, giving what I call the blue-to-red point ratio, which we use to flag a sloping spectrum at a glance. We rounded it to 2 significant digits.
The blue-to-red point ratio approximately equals 0.28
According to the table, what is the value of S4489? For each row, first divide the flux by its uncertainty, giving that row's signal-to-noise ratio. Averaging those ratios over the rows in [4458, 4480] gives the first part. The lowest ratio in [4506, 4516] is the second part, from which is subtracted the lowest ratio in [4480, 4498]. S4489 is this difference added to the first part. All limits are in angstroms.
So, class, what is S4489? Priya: 13.0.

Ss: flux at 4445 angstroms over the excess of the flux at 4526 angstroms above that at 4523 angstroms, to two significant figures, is 23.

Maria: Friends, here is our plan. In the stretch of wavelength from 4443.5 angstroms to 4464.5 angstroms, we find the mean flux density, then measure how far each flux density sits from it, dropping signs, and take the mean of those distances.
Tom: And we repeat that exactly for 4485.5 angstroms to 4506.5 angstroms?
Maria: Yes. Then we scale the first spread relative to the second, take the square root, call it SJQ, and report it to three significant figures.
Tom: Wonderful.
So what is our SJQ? 1.01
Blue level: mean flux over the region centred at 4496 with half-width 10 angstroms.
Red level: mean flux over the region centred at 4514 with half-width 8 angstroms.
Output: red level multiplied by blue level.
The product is 12.0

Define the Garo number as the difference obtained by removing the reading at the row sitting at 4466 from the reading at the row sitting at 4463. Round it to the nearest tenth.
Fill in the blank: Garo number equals -0.6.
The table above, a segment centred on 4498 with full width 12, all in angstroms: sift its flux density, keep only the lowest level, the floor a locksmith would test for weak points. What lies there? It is 2.995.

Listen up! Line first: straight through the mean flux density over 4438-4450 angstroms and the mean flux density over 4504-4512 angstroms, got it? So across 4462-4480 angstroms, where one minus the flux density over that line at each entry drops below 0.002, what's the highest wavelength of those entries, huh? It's 4478 angstroms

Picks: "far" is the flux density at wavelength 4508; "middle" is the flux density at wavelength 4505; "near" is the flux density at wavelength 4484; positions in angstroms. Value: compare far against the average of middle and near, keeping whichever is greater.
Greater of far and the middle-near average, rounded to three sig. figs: 3.68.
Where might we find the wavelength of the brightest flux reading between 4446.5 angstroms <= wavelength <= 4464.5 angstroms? 4454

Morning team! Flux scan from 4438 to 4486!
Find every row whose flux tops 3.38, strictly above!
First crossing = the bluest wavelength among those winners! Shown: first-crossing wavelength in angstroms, 4439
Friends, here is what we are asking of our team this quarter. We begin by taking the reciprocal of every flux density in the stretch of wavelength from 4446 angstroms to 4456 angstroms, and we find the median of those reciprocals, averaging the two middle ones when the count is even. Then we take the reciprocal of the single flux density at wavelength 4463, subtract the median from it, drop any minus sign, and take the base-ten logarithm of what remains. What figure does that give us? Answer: -1.28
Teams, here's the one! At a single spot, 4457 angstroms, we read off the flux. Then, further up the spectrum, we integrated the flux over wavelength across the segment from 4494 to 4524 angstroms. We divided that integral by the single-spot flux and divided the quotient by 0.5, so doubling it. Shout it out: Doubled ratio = 64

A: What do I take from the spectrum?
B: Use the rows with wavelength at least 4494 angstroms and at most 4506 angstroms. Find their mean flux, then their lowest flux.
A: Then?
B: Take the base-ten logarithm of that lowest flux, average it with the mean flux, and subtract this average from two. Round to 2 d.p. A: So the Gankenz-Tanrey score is 0.05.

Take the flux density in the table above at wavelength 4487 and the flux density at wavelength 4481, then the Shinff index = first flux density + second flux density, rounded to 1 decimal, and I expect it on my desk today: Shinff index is 6.8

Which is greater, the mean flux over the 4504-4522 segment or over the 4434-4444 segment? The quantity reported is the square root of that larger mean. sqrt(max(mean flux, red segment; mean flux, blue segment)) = 1.89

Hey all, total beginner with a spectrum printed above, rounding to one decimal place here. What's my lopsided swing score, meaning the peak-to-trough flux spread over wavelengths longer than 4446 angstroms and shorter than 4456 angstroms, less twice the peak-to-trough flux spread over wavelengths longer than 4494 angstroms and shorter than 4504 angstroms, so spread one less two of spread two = -1.0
